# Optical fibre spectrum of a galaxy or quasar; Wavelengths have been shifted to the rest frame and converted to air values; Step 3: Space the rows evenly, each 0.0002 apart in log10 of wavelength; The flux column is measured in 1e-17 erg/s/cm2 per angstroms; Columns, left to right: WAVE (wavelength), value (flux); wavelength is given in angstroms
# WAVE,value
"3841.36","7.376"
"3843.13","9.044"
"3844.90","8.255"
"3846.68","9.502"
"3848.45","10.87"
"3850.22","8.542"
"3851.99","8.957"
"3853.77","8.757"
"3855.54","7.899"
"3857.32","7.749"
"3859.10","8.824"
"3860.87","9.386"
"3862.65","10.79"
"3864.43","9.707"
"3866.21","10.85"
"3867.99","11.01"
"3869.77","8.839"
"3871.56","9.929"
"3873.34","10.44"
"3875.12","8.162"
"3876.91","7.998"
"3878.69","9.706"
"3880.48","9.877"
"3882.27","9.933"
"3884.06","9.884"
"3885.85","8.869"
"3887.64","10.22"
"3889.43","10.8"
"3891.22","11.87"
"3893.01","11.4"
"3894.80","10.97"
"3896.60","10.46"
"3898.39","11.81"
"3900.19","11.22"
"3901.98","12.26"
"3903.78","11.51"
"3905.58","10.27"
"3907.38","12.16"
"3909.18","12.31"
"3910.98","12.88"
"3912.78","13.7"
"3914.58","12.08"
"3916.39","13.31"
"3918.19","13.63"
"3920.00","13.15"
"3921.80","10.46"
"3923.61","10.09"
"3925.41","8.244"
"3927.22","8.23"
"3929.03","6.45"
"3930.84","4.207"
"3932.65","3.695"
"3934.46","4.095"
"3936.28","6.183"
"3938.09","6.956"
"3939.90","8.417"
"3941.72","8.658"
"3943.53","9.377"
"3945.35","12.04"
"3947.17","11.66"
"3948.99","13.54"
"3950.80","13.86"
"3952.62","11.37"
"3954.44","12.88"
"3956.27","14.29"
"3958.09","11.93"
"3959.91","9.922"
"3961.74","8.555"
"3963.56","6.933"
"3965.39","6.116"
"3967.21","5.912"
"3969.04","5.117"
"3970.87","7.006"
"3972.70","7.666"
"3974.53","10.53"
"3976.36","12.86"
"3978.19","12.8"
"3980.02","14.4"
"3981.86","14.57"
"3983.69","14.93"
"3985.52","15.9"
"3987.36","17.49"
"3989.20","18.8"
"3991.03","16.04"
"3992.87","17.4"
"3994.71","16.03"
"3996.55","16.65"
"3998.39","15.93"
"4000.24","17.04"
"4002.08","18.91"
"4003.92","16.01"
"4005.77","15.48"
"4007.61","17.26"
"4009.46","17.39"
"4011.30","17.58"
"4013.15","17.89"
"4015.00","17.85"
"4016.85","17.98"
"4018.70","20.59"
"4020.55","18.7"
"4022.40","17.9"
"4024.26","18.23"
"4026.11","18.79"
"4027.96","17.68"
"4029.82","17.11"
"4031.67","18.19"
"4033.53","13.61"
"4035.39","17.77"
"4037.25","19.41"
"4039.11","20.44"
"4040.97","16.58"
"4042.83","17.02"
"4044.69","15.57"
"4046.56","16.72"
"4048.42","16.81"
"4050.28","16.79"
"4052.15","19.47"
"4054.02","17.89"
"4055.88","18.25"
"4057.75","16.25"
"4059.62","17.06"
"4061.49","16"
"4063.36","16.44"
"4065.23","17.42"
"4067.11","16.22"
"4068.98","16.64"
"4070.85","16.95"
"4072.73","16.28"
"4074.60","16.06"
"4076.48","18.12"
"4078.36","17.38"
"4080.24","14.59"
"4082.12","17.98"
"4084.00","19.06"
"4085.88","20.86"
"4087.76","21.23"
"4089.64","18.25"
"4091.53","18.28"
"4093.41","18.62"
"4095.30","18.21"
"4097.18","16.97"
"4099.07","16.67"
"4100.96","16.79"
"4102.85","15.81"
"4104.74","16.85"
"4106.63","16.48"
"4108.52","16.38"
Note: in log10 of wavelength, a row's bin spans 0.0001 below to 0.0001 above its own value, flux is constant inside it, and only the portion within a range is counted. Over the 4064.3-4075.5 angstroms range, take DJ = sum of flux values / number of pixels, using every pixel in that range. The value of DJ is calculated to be 17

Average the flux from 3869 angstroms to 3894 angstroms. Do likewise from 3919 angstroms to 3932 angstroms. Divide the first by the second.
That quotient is 1.1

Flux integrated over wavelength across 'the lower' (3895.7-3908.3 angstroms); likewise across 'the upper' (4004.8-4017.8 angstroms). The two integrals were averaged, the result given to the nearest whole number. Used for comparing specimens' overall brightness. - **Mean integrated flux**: 184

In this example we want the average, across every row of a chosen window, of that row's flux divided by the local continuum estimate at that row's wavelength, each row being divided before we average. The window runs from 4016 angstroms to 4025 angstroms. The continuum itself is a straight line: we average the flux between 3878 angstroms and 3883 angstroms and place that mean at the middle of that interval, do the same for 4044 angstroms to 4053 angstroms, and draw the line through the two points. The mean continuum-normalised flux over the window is 1.18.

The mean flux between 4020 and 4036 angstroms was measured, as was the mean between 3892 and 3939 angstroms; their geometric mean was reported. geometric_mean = 13.3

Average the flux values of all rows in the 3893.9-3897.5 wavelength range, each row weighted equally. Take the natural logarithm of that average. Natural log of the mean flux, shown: 2.4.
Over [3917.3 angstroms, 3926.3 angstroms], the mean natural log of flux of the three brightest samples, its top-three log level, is 2.5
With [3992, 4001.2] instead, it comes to 2.8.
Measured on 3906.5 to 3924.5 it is 2.6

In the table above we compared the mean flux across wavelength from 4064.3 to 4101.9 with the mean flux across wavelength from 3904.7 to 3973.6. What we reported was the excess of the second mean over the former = -8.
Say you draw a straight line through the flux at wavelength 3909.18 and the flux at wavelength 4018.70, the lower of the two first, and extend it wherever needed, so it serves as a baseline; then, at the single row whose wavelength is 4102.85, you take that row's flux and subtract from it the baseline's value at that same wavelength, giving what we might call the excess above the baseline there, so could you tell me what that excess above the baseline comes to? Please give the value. -11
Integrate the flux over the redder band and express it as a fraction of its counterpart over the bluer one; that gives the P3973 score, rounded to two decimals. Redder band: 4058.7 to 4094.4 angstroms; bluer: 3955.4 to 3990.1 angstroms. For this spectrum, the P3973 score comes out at 1.59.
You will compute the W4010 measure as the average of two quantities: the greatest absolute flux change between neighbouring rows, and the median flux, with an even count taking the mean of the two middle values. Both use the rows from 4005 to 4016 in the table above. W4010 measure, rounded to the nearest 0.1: 9.6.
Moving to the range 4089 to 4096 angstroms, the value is 9.3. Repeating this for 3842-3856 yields 5.6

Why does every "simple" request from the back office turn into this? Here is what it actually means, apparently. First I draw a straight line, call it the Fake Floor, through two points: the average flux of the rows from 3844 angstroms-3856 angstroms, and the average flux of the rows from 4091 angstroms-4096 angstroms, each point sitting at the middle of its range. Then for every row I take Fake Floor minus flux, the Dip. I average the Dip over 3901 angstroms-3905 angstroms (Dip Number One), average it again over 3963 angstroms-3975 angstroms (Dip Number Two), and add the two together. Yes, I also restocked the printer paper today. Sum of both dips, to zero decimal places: 6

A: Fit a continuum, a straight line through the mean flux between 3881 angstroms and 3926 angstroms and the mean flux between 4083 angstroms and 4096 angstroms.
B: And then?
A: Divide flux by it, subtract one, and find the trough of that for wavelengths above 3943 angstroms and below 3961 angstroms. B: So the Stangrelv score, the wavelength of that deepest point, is 3943.53 angstroms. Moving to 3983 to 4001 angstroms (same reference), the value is 3983.69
